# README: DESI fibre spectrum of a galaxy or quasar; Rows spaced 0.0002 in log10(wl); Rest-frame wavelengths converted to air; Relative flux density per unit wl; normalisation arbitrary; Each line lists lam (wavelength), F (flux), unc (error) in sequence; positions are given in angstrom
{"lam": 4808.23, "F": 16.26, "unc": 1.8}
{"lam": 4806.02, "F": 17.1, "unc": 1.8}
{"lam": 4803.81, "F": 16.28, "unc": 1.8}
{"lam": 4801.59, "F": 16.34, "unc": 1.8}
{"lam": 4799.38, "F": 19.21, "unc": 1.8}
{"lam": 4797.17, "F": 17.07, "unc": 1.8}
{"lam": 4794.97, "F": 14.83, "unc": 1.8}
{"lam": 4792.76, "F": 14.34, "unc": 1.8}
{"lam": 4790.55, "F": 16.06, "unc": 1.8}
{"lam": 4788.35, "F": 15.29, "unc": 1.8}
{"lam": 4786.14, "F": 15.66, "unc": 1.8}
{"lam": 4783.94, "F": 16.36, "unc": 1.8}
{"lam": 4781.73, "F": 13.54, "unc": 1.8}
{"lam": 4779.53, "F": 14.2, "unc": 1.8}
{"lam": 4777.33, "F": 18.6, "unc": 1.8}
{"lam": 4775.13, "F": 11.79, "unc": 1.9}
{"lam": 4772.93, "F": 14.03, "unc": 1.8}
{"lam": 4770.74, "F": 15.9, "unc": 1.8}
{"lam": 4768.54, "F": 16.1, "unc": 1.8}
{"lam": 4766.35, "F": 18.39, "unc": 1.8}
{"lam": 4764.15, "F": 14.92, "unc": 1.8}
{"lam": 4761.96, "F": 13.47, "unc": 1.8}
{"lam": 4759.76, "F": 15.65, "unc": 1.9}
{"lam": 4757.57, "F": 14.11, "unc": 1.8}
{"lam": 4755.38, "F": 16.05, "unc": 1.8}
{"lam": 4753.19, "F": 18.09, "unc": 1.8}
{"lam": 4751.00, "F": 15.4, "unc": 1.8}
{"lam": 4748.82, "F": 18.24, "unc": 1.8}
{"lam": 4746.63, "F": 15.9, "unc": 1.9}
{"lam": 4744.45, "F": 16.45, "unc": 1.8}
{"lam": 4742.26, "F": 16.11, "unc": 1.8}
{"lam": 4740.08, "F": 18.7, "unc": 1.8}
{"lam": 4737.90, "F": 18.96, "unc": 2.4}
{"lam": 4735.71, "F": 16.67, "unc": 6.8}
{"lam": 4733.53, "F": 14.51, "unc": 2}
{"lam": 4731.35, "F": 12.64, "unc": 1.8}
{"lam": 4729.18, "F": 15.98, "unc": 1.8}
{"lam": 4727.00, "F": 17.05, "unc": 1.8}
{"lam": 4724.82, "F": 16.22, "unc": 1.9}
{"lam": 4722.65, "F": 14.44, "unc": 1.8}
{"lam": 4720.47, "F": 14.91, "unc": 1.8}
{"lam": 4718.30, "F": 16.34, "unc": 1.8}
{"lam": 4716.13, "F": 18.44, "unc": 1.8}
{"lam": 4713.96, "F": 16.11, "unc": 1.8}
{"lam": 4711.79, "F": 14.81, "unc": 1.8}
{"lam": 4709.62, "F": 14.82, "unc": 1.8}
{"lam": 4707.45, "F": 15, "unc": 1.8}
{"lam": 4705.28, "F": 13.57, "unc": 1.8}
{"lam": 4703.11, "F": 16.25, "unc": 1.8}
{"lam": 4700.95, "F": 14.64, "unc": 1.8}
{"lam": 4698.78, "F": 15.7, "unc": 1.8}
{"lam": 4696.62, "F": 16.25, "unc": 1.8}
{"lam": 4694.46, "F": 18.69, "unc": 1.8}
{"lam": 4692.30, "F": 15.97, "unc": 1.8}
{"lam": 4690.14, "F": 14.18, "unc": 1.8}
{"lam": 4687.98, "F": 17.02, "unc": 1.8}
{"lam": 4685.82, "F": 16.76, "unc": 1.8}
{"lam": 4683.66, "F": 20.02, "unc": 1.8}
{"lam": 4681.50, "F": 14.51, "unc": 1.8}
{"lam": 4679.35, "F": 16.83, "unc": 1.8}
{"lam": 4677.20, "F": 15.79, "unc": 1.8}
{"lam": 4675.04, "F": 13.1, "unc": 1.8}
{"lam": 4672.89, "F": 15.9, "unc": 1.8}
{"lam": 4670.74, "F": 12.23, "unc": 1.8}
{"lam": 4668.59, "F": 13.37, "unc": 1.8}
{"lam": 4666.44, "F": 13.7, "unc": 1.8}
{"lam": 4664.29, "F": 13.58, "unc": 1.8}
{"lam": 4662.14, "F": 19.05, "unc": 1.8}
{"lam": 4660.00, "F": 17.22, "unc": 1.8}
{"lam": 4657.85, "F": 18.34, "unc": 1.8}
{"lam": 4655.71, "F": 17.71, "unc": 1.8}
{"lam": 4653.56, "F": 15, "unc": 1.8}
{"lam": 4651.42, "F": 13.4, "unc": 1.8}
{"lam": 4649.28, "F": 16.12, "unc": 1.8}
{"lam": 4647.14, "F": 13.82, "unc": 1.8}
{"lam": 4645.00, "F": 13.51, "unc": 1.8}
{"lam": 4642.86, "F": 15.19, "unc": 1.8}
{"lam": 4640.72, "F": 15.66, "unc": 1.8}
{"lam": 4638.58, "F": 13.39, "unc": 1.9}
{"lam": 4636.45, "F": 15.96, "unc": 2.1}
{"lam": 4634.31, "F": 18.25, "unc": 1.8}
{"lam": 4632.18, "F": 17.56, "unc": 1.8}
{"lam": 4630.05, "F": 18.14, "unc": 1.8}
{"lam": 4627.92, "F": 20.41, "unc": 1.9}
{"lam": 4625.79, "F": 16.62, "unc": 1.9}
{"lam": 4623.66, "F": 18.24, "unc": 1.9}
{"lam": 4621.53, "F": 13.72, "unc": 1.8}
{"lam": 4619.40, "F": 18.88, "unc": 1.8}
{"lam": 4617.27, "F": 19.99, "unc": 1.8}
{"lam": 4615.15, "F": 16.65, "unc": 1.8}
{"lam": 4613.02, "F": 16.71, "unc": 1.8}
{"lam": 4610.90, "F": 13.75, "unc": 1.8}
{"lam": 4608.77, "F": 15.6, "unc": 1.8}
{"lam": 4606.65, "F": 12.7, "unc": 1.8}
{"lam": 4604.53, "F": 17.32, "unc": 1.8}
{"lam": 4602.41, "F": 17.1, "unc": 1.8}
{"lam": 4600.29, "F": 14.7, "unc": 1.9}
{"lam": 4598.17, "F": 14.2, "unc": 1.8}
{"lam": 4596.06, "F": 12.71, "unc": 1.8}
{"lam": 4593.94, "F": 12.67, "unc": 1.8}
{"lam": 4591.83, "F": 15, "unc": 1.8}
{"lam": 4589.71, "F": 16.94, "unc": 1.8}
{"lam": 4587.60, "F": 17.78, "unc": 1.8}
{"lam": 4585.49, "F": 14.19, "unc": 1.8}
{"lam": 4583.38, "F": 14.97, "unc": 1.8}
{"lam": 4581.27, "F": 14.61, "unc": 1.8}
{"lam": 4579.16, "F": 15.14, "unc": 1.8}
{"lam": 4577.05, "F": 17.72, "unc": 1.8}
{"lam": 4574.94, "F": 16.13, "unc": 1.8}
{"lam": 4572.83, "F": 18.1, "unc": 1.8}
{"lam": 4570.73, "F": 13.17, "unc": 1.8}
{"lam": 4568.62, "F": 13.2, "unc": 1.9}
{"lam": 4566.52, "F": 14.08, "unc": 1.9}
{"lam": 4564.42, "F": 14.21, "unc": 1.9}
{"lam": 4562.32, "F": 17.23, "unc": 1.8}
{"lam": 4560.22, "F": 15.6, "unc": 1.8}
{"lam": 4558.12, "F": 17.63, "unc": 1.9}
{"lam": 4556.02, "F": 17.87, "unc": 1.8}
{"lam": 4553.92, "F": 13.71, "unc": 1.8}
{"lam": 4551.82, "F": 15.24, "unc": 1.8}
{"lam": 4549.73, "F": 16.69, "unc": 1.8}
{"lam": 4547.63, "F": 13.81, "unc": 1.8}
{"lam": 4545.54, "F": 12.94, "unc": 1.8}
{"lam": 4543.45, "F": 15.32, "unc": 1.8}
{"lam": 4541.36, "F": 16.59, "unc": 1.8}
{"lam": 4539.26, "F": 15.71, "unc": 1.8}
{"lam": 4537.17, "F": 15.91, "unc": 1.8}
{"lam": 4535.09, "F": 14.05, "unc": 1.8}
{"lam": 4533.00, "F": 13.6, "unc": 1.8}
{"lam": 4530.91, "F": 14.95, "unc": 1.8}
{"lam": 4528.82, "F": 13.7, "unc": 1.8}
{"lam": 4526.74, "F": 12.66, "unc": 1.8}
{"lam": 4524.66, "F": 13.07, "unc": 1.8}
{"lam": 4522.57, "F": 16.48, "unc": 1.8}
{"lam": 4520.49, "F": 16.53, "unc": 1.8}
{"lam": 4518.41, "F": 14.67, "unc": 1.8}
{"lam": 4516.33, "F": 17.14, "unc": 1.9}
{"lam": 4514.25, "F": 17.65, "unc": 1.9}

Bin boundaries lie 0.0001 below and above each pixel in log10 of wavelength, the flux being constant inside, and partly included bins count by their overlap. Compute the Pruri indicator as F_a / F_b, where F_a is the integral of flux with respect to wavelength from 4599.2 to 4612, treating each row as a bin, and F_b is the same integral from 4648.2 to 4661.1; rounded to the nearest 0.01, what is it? 0.92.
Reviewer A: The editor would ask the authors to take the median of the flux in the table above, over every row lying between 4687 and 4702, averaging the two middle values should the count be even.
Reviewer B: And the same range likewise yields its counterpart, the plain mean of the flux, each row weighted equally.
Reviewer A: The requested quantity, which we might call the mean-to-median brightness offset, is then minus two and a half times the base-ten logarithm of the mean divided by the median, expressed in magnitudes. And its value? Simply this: -0.006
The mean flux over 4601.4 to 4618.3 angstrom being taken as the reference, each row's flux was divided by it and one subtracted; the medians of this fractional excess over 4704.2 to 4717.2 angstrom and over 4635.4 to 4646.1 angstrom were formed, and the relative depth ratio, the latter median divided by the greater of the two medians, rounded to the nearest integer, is 1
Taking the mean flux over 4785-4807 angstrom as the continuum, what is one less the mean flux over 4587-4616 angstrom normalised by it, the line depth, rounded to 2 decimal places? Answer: 0.06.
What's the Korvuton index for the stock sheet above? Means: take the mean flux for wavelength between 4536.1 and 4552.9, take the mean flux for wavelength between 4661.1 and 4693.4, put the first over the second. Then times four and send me 3.95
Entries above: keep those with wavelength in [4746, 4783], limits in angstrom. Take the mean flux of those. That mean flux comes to 15.55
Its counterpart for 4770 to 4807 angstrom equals 15.68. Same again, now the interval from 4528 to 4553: 14.88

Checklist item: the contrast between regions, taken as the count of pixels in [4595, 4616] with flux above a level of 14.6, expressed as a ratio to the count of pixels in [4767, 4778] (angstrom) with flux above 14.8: 2.0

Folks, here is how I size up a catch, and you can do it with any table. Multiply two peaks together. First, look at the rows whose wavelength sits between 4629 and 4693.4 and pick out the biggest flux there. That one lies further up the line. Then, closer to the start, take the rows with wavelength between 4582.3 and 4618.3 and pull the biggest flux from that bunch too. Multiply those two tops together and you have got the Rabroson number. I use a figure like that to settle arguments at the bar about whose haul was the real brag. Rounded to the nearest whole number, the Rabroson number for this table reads 400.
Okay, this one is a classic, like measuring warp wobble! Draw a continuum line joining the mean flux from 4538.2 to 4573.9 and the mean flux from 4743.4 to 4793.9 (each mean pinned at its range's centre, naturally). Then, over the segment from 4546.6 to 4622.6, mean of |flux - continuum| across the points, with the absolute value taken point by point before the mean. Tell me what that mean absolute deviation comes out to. 1.64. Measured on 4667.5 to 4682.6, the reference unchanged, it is 1.54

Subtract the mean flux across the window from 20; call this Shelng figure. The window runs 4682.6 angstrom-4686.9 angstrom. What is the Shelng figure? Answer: 2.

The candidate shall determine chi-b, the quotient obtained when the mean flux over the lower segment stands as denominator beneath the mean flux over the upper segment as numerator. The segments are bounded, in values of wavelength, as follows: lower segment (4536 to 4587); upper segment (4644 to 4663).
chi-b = 1.04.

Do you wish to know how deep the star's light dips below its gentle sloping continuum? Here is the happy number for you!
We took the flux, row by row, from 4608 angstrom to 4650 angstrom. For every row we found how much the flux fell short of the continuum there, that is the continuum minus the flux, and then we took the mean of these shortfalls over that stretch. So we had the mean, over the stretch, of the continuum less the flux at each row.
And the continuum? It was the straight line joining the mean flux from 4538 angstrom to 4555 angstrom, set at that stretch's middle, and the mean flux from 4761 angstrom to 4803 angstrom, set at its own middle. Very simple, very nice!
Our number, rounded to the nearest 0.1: -1.2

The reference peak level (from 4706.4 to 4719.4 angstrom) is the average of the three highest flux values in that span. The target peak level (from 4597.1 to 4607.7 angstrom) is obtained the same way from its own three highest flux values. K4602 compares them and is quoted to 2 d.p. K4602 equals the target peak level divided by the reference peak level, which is 0.97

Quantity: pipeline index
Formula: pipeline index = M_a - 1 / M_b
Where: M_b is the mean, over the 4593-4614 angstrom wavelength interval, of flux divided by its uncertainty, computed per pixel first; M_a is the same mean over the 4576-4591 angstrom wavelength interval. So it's 8.71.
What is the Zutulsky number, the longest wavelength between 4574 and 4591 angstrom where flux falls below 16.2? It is 4585.49 angstrom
